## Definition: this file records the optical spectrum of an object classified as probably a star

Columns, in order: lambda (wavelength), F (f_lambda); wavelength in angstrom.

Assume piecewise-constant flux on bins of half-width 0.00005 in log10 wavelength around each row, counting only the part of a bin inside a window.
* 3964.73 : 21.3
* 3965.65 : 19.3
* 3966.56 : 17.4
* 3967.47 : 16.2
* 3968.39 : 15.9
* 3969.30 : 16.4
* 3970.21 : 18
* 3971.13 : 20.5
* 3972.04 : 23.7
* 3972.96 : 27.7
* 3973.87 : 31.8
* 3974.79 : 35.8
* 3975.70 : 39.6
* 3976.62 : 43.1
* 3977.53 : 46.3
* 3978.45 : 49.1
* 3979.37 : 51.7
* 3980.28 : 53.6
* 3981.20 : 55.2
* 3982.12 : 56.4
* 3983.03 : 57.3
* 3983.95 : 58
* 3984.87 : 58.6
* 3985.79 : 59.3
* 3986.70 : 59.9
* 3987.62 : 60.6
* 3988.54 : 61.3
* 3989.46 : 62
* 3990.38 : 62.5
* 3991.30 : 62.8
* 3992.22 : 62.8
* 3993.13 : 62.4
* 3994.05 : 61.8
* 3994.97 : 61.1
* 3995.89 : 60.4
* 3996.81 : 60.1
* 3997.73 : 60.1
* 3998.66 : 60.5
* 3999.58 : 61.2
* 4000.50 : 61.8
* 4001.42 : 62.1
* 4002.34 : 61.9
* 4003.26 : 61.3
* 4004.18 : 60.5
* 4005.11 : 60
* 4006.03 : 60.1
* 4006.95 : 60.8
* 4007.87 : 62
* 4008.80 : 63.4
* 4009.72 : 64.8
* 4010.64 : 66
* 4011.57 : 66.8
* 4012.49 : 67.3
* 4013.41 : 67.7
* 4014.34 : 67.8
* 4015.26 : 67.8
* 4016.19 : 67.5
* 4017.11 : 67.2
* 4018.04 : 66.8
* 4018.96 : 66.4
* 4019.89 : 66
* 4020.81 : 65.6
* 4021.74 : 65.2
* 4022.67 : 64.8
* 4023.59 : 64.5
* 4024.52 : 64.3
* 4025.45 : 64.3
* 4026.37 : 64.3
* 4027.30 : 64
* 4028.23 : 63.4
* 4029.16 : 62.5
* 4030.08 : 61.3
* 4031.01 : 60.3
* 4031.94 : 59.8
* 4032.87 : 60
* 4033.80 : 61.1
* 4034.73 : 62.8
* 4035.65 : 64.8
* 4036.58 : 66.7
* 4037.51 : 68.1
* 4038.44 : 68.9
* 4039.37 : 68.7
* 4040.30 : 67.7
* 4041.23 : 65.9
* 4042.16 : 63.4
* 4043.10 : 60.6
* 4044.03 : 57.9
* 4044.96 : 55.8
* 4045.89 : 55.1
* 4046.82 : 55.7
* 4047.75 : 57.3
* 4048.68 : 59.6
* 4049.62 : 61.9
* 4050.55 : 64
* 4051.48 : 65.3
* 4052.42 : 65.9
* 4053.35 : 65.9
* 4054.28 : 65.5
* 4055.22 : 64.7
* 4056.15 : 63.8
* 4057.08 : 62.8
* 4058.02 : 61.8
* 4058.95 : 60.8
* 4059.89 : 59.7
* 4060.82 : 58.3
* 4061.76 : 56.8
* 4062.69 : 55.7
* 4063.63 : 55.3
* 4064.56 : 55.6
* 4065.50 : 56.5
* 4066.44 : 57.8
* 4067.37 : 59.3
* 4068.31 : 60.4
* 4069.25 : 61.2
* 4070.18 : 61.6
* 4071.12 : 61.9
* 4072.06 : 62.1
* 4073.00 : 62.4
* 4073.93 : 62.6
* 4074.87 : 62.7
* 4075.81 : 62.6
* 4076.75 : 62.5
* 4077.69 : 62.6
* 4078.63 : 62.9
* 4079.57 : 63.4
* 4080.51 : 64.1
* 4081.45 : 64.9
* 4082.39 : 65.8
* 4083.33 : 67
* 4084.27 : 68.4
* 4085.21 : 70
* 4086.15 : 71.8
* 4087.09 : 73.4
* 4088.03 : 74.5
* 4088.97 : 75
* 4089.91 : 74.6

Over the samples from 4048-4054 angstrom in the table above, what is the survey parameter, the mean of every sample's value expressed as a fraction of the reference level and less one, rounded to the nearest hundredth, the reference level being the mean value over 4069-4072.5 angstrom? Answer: 0.03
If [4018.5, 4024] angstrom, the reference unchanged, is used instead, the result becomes 0.06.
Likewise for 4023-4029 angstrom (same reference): 0.04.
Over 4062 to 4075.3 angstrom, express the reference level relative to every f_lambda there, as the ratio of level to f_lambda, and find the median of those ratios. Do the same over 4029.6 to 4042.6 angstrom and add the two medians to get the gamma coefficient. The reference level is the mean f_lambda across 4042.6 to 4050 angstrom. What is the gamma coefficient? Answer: 1.86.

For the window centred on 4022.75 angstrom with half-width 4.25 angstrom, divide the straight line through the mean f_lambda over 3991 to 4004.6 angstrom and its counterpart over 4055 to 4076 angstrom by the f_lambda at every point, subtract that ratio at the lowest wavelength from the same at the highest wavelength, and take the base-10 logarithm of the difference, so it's -1.55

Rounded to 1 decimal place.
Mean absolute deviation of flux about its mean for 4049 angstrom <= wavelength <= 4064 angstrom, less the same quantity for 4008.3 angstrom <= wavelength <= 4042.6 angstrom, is 1.0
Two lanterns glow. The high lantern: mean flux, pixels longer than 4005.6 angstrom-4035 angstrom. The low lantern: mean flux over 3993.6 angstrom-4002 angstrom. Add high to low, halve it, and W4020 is 62.6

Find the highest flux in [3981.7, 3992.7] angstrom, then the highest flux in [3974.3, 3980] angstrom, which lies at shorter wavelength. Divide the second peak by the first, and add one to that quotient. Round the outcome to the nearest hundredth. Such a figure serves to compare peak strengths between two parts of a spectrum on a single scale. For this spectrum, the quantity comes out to 1.82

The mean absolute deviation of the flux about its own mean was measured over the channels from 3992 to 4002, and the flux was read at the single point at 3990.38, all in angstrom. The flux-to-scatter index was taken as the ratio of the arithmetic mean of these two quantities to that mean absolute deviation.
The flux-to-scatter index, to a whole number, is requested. 40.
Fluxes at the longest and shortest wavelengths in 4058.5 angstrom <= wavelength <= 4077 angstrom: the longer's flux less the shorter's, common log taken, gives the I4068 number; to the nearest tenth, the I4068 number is 0.2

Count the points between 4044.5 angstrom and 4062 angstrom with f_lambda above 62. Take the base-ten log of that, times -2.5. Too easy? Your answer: -2.26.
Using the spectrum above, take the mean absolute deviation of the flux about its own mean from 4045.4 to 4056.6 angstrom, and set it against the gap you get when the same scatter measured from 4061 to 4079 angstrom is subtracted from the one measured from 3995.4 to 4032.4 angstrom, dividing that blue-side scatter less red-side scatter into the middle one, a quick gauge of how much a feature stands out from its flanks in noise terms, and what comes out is -27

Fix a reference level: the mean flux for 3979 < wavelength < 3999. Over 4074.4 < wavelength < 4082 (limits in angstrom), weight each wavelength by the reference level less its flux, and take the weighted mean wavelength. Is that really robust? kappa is 4078.6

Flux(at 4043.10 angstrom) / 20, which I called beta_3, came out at 3.03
